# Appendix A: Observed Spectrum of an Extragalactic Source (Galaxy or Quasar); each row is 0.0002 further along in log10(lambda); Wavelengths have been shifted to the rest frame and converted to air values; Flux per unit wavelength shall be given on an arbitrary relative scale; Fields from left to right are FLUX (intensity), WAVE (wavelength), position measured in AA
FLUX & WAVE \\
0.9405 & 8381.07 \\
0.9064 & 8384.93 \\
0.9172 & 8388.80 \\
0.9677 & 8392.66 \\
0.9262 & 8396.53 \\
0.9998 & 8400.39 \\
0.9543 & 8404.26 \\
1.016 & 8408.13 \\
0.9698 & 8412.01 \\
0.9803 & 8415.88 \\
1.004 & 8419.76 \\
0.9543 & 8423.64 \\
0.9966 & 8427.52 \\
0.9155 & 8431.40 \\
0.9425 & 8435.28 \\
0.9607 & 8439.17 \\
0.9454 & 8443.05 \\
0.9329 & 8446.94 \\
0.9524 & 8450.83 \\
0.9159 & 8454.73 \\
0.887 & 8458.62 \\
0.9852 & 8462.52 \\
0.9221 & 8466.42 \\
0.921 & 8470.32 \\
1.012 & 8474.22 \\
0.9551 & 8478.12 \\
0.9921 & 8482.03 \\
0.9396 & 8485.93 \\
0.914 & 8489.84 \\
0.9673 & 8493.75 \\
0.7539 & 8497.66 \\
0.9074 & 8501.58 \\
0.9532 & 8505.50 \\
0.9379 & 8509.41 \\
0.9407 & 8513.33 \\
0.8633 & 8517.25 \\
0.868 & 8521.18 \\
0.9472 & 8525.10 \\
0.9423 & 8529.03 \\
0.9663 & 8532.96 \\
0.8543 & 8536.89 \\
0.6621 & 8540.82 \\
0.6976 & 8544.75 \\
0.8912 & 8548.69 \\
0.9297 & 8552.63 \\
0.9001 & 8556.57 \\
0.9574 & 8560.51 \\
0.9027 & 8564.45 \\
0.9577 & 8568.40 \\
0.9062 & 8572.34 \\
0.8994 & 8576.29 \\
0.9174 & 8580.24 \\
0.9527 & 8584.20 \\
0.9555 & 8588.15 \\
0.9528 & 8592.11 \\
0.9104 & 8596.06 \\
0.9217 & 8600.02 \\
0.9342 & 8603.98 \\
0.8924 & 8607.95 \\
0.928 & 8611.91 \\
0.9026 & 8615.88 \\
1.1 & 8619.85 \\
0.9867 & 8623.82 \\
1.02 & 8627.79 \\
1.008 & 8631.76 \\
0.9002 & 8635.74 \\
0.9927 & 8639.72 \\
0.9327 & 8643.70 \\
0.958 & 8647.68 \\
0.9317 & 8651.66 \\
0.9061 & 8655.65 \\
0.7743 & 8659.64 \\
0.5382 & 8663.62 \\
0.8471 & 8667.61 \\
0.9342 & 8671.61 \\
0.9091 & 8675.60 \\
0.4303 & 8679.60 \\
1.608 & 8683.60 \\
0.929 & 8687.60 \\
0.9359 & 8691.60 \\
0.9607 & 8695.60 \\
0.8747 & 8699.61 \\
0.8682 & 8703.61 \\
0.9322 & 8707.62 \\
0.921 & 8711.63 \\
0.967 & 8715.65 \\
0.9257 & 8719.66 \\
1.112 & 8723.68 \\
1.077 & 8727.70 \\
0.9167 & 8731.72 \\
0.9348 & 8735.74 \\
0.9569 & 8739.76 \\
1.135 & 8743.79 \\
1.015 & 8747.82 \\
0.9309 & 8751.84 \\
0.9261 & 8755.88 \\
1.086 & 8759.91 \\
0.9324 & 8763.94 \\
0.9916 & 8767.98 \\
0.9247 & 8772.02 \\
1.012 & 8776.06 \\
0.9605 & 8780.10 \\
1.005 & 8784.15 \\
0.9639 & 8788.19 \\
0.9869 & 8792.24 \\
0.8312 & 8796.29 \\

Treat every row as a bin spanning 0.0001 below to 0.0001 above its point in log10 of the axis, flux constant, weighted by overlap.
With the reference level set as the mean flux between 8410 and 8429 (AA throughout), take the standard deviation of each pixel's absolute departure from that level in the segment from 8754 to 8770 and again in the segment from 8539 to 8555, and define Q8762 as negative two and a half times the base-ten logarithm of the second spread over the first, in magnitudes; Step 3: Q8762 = -1.4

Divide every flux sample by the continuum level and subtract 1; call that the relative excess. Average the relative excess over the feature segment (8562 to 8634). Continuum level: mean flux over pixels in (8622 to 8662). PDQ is 0.01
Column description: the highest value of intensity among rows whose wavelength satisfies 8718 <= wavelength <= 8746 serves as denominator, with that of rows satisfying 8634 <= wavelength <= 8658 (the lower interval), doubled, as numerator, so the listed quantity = 1.75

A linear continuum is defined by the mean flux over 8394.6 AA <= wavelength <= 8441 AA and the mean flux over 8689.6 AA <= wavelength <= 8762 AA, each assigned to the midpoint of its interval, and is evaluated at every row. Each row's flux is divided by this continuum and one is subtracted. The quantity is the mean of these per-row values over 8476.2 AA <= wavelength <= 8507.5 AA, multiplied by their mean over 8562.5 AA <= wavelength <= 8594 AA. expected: 0.0019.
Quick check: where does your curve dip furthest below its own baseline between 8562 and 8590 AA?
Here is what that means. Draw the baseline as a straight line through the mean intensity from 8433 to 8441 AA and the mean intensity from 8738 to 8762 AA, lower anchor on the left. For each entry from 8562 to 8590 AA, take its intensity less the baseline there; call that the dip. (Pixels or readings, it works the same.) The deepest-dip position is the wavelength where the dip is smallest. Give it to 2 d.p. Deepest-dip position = 8576.29 AA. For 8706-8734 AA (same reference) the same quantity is 8731.72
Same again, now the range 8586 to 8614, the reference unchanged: 8607.95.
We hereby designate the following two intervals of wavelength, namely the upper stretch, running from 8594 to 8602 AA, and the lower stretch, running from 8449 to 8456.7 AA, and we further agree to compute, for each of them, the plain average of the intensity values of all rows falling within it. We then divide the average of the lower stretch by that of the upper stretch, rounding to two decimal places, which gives 1.02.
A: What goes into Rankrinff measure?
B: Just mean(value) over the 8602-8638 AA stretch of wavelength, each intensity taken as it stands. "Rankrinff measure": 0.96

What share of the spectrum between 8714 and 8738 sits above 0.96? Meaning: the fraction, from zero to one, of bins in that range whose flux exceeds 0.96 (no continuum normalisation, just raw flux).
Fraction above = 0.50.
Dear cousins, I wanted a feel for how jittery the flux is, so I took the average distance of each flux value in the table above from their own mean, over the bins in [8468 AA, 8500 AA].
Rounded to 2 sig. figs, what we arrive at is 0.052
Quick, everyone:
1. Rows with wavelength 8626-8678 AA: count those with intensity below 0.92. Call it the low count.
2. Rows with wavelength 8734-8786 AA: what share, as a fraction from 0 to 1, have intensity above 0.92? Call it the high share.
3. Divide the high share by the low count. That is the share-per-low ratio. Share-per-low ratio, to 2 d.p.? 0.17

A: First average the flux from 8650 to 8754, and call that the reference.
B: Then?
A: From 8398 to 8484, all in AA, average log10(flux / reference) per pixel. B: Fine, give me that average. 0.012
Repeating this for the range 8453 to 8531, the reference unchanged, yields -0.004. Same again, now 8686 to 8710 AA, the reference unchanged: -0.008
